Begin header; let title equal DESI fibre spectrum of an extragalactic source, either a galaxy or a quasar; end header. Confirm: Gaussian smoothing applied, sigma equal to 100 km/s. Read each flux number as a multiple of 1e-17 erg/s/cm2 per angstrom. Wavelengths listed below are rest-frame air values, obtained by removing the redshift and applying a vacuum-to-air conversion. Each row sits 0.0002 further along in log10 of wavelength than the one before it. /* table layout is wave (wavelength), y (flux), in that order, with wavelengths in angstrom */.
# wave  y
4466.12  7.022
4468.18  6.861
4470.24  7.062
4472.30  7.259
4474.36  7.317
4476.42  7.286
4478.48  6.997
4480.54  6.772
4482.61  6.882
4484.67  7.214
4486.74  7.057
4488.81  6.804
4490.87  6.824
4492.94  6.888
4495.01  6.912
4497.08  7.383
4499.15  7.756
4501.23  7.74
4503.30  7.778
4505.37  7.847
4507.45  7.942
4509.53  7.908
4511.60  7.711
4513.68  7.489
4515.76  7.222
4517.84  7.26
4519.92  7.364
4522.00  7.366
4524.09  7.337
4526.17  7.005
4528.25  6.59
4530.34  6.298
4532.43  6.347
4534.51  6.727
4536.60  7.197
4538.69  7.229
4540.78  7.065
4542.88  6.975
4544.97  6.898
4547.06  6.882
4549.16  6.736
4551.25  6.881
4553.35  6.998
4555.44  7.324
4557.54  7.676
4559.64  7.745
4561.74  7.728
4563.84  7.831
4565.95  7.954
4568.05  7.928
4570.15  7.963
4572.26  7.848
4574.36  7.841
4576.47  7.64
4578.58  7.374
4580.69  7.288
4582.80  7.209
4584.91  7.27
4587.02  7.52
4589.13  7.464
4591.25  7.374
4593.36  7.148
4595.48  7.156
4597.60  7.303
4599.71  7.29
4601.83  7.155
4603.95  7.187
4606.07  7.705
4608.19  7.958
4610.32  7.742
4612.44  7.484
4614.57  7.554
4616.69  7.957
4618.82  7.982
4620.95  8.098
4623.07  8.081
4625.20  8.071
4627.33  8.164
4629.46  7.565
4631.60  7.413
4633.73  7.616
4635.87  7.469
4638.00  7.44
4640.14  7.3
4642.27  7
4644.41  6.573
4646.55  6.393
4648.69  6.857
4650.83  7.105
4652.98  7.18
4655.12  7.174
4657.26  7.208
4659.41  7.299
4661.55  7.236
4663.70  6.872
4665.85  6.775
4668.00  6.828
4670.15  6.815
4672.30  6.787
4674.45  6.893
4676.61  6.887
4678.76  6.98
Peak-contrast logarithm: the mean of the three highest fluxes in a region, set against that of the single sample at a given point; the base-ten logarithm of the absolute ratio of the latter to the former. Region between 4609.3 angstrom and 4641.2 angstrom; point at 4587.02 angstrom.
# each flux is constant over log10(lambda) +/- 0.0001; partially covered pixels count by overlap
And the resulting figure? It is -0.03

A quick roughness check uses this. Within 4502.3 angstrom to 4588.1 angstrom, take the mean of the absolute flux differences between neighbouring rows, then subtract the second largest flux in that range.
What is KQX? -7.81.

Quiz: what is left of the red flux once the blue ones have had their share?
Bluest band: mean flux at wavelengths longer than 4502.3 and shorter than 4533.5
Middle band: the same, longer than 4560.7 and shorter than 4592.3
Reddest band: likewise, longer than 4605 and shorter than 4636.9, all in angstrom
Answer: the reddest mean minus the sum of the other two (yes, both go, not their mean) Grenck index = -7.1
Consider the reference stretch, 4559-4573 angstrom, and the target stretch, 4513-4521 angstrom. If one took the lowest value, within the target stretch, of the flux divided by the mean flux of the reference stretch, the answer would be 0.919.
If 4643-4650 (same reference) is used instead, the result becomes 0.814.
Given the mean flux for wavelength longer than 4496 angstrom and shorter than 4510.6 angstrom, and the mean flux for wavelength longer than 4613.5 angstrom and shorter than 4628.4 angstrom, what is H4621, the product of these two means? 62.0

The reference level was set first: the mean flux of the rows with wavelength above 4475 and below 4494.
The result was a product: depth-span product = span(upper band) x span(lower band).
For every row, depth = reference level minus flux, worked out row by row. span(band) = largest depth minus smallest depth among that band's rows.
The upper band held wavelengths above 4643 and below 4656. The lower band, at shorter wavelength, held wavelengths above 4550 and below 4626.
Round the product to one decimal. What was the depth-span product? 1.0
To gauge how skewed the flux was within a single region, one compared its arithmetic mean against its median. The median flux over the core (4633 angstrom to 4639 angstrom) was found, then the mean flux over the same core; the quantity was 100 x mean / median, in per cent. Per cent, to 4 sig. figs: 100.5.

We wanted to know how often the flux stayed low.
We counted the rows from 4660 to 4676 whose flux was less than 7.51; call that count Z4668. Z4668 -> 7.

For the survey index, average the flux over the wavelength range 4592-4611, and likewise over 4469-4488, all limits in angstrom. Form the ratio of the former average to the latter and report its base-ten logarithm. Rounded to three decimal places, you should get 0.019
